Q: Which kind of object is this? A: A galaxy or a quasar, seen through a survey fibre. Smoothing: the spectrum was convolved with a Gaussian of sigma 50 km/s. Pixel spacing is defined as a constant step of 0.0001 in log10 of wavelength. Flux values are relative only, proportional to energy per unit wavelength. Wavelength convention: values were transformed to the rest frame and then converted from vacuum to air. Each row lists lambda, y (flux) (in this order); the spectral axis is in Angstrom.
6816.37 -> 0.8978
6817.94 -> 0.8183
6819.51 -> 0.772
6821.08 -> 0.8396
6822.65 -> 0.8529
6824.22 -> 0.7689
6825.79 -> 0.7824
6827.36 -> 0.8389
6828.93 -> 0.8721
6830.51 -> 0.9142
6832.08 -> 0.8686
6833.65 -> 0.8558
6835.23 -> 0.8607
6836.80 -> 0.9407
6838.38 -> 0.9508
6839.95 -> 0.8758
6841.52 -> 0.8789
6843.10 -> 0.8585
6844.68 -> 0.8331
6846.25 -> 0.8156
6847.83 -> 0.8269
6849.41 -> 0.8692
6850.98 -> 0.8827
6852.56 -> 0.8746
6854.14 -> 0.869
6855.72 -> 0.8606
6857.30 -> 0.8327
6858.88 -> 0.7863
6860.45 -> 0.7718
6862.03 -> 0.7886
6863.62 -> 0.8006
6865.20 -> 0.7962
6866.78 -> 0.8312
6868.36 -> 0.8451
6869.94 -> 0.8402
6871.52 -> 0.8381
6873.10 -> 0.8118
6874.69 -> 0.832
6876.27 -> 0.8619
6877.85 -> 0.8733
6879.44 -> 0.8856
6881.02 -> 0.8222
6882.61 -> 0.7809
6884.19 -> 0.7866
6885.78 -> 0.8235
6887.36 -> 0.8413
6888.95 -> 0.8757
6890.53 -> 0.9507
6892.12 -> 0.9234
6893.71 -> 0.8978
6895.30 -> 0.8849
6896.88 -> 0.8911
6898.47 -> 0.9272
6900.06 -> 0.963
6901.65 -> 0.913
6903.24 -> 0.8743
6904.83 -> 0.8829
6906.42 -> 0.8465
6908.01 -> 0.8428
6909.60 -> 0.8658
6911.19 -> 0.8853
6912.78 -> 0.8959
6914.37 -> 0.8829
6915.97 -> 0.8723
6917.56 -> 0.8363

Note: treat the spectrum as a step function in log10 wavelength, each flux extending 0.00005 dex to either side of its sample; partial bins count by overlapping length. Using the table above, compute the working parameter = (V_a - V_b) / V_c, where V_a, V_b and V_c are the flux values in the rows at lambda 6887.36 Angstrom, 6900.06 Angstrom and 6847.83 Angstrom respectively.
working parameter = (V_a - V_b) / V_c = -0.15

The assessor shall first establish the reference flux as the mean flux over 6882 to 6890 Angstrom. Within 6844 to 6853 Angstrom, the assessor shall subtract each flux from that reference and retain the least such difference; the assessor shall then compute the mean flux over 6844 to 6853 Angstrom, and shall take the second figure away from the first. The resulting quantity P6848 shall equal -0.91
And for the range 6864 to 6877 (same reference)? -0.87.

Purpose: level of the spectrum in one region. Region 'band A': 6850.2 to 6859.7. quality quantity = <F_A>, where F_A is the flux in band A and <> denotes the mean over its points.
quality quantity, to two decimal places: 0.85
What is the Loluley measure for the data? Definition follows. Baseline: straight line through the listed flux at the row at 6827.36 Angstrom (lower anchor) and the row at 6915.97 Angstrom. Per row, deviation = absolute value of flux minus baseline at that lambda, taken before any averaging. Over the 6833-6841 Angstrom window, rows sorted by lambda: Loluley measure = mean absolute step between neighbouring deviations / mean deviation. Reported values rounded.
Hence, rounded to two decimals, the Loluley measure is 0.78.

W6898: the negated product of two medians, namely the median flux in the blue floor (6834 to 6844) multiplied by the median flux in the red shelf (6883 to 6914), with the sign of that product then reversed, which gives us -0.776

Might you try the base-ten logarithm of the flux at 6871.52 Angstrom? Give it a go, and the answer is -0.077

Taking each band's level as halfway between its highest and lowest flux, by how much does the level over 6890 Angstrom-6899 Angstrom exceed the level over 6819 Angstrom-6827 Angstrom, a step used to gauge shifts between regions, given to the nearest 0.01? 0.11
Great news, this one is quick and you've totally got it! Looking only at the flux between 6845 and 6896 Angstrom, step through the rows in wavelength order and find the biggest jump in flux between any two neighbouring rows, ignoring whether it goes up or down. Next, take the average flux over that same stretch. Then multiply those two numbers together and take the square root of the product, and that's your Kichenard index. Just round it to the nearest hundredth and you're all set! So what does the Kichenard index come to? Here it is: 0.25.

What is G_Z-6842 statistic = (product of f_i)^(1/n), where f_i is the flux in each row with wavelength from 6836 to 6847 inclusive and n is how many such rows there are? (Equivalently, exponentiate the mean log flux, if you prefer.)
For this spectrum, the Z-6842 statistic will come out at 0.88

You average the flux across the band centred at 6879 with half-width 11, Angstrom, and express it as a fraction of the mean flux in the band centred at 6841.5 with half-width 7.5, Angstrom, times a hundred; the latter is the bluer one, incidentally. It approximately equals 96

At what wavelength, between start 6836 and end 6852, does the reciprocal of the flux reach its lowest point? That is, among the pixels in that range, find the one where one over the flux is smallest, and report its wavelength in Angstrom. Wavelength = 6838.38 Angstrom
